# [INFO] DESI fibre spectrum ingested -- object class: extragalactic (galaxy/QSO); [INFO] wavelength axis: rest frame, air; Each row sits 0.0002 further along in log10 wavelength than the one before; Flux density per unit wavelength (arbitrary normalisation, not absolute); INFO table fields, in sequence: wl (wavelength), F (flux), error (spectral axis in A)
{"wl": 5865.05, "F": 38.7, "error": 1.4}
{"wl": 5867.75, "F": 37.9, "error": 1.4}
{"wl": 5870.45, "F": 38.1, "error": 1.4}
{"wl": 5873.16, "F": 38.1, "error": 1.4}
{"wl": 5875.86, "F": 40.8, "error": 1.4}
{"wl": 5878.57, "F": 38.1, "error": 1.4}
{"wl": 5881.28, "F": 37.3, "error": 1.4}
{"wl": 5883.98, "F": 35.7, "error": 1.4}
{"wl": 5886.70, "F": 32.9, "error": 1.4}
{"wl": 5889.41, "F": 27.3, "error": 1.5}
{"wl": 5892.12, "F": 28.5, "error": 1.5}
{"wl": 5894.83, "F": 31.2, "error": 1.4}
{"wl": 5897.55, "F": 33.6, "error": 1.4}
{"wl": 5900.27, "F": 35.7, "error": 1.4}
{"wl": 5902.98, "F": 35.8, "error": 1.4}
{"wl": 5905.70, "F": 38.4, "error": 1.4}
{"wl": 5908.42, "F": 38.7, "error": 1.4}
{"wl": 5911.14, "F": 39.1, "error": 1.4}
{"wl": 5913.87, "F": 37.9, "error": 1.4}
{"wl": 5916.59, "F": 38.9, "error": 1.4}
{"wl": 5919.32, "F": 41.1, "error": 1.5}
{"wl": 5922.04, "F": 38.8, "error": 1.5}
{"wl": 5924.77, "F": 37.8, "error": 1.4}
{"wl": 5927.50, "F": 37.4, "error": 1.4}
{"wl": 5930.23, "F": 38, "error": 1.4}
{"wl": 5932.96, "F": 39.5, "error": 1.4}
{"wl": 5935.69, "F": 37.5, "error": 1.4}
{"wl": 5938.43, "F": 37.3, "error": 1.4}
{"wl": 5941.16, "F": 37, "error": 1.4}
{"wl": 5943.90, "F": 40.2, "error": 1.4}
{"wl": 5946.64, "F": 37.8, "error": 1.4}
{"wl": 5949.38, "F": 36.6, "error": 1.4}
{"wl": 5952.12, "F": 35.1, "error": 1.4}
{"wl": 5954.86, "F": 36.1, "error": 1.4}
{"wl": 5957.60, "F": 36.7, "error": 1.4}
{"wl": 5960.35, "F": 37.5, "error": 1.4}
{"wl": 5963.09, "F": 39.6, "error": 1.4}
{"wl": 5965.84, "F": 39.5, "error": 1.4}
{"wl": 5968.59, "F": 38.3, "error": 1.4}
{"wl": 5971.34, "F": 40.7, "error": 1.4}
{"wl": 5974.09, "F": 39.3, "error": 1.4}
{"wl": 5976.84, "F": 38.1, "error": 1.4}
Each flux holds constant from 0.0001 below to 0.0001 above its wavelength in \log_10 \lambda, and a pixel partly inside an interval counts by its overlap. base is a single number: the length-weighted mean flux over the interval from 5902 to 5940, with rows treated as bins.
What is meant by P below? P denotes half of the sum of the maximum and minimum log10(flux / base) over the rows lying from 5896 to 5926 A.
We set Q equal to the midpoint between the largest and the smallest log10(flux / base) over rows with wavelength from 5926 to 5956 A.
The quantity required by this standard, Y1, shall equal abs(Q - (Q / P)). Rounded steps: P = -0.013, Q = -0.01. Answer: 1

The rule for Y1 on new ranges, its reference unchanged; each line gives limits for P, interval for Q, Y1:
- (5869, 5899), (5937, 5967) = 0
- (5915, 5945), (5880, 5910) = 9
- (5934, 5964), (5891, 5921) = 6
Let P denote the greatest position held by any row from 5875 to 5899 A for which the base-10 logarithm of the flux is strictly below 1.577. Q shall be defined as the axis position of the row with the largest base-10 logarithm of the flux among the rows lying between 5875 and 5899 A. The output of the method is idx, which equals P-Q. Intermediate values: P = 5897.55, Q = 5875.86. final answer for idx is 21.7 A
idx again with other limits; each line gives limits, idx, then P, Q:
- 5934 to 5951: 5.5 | 5949.38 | 5943.90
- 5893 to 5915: -8.2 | 5902.98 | 5911.14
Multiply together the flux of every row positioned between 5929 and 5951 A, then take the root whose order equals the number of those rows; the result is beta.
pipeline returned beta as 38.0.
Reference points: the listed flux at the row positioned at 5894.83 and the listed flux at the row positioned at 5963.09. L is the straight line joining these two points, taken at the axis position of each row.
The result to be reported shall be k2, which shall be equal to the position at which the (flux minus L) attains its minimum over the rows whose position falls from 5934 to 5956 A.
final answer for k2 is 5952.12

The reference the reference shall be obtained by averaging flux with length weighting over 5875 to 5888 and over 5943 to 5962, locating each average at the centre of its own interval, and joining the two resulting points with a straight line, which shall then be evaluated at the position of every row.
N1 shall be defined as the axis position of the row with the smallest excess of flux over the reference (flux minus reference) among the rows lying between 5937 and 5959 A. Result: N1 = 5952.12 A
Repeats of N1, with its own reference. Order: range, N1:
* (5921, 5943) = 5941.16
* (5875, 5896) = 5889.41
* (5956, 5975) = 5957.60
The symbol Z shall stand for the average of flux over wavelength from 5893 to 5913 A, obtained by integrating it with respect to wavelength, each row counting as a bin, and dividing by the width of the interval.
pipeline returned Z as 35.9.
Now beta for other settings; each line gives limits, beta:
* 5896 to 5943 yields 37.8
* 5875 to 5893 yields 34.0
